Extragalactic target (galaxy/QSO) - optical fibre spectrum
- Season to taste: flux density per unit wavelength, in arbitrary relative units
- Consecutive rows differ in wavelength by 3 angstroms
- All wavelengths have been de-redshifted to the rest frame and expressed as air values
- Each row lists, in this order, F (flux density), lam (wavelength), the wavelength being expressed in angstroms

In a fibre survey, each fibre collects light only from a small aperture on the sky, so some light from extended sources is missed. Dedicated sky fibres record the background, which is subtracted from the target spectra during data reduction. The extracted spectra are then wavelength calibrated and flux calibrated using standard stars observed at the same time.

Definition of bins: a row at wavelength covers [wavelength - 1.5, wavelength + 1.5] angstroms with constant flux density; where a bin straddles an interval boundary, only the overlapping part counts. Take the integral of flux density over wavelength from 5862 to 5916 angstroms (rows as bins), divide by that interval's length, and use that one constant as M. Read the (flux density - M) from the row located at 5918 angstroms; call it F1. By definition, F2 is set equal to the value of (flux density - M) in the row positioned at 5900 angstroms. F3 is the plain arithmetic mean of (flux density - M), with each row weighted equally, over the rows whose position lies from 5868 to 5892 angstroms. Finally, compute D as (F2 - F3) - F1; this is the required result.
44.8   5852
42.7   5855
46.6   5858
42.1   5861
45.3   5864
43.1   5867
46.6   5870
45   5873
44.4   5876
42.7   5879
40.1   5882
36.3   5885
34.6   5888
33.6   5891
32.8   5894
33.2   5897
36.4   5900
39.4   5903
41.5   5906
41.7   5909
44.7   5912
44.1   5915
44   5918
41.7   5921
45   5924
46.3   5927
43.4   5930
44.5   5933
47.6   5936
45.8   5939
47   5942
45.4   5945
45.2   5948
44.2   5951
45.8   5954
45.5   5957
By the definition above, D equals -8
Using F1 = 3.7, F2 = -4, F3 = 0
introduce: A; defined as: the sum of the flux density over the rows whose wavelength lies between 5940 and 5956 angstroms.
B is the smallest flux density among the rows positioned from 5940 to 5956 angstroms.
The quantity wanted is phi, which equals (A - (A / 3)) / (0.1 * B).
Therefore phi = 34.3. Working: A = 228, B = 44.2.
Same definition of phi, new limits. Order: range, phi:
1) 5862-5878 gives 34.7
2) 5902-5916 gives 35.8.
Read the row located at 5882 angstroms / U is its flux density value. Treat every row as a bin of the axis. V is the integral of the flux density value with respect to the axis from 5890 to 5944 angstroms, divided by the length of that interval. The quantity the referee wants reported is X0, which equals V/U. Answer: 1.05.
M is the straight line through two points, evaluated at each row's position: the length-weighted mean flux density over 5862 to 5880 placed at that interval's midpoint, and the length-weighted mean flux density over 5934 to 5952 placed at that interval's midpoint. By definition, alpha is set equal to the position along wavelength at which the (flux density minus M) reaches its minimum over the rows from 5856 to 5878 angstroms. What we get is 5861 angstroms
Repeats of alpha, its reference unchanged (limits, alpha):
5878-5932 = 5894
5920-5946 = 5921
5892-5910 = 5894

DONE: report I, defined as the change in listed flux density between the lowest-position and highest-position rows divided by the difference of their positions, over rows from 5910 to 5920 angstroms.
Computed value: -0.1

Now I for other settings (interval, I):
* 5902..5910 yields 0.4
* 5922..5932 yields -0.3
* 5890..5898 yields -0.1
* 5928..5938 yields 0.7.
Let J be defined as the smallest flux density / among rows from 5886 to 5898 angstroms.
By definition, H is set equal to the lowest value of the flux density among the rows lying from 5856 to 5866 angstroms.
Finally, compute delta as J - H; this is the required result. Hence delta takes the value -9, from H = 42.1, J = 32.8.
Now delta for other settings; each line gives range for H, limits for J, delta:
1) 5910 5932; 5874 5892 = -8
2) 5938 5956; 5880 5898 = -11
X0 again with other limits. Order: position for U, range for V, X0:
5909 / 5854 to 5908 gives 0.97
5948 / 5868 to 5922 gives 0.89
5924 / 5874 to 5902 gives 0.83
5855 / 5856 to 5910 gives 0.94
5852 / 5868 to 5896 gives 0.88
